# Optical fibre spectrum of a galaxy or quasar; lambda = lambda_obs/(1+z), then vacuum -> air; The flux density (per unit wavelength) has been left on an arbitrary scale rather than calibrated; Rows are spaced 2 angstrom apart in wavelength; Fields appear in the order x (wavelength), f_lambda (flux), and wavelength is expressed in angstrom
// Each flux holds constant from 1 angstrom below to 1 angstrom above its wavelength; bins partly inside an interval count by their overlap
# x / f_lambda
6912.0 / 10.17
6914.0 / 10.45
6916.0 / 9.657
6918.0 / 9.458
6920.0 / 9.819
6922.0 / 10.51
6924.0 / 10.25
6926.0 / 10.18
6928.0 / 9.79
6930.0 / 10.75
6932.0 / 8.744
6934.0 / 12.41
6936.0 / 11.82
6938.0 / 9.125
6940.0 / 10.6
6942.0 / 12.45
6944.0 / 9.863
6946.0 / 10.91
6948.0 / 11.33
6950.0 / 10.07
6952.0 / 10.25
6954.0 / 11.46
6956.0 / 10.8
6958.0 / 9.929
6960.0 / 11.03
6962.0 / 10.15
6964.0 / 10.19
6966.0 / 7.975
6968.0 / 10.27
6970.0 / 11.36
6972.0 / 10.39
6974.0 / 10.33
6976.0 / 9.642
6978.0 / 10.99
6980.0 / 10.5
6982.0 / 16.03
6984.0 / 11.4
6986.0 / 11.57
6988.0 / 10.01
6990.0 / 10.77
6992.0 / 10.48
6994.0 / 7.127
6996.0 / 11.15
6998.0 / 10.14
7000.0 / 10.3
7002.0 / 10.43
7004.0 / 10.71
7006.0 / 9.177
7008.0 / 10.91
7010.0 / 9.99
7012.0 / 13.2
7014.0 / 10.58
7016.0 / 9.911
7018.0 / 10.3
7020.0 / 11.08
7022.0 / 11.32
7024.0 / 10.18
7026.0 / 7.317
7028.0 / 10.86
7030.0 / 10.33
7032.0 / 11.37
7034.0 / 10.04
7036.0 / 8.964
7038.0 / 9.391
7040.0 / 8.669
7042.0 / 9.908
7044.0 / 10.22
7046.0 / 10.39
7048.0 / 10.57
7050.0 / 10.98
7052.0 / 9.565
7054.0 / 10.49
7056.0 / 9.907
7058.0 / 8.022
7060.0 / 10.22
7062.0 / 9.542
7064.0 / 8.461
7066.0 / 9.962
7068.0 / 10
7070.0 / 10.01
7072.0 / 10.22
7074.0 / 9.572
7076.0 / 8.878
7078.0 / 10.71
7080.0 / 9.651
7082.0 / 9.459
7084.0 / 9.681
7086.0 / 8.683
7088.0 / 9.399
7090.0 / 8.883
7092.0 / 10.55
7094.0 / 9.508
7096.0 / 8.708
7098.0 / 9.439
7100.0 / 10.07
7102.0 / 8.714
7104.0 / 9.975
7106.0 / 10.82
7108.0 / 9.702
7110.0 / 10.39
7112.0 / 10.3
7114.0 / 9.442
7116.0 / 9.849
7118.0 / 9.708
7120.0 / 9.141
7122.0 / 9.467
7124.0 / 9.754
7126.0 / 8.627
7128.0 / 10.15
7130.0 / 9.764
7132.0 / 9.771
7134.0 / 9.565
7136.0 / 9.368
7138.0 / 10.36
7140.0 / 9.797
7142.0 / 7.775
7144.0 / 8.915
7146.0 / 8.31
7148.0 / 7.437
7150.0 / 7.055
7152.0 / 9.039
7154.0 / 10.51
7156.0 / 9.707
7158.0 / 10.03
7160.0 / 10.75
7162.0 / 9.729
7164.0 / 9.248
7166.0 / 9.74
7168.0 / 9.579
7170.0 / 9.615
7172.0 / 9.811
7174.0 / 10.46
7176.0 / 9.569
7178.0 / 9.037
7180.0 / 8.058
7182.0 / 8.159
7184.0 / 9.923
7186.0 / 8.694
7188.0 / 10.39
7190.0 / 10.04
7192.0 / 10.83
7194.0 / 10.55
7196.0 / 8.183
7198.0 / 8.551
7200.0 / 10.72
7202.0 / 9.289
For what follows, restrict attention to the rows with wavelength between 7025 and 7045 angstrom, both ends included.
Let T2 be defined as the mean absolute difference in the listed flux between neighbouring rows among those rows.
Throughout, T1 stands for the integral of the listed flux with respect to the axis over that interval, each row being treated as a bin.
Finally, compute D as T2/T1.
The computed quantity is 0.0058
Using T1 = 194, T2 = 1.14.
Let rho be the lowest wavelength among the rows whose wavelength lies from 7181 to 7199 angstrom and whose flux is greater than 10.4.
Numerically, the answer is 7192.0 angstrom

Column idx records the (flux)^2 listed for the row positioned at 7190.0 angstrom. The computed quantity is 101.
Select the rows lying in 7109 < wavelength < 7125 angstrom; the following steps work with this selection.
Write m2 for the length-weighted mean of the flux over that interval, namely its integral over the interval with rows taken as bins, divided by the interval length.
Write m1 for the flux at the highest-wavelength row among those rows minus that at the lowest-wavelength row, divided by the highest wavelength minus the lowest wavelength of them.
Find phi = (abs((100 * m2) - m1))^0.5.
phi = 31.2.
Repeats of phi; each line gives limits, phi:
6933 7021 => 32.7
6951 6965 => 32.5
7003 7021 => 32.6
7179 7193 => 30.7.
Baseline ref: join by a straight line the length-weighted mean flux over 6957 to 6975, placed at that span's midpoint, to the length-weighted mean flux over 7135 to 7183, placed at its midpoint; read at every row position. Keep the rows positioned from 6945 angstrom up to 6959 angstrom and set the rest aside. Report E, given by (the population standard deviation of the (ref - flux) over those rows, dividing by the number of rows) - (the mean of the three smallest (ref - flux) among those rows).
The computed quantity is 1.53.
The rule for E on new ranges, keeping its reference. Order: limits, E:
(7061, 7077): 0.98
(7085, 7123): 1.70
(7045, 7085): 1.72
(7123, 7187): 2.23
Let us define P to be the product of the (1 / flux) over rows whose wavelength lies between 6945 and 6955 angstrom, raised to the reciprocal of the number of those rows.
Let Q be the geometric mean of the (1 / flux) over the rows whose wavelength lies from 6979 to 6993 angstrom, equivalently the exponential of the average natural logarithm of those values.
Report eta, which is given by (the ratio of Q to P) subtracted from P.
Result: -0.85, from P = 0.093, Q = 0.088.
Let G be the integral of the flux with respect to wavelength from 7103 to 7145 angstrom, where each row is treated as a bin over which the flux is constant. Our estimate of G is 405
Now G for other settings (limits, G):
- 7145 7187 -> 389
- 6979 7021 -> 452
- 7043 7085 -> 413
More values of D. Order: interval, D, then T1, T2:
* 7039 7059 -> 0.0040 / 197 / 0.79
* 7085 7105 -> 0.0052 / 188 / 0.97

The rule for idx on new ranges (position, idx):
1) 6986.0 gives 134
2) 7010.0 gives 100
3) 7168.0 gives 92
